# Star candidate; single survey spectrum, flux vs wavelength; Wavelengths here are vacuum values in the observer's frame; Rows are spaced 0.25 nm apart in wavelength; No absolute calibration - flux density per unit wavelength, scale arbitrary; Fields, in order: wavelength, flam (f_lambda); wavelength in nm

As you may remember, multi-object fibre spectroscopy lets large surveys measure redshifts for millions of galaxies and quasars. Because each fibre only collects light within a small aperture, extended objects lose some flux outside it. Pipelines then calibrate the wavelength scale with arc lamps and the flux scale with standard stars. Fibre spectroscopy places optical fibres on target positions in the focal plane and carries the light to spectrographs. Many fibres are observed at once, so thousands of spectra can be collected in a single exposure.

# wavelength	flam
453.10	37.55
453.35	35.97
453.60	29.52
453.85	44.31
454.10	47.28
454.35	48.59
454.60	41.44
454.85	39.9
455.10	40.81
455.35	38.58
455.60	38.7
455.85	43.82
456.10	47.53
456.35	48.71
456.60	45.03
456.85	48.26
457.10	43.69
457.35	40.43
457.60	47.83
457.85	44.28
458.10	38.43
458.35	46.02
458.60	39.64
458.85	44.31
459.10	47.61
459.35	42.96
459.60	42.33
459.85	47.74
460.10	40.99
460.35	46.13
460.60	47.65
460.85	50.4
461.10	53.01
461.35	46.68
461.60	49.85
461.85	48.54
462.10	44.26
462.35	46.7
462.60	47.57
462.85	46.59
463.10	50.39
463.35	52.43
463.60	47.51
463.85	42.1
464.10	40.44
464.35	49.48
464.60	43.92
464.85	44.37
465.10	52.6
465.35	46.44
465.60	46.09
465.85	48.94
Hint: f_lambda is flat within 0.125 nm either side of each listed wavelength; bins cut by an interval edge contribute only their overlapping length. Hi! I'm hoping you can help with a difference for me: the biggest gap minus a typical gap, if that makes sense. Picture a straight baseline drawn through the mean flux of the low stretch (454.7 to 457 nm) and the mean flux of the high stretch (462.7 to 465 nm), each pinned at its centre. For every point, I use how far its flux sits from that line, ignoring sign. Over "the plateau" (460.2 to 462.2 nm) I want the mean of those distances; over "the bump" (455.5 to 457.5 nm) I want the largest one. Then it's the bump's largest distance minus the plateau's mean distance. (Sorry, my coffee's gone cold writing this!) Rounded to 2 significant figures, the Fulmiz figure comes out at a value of 1.8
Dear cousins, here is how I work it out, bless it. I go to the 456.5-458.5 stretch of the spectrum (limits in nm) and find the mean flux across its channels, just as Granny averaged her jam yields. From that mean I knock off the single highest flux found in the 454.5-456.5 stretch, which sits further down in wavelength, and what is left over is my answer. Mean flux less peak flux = -4.5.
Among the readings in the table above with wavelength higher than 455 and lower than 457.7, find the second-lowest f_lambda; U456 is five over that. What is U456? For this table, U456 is 0.129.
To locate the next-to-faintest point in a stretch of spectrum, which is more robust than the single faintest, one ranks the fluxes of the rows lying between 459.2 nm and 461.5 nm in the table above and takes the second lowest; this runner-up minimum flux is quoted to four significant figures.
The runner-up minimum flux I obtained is 42.33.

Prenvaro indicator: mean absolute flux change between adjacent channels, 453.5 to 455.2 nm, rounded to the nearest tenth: 4.8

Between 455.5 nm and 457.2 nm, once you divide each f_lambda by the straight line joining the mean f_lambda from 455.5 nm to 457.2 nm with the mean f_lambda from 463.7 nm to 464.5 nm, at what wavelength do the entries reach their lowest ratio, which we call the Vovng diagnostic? 455.60 nm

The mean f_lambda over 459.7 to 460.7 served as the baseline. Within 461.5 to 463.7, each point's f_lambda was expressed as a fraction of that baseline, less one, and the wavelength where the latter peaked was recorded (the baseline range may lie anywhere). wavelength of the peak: 463.35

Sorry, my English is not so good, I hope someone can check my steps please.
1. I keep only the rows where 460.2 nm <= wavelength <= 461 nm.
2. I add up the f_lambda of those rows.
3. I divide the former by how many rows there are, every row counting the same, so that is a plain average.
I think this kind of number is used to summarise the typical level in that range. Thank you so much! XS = 48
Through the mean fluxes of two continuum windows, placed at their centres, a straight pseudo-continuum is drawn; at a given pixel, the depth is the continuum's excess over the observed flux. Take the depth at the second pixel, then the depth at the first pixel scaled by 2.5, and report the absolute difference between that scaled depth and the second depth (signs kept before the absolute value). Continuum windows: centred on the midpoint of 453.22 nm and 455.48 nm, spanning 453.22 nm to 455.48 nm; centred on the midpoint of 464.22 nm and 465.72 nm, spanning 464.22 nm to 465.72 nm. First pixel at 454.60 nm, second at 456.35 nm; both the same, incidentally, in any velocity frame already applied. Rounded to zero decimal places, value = 5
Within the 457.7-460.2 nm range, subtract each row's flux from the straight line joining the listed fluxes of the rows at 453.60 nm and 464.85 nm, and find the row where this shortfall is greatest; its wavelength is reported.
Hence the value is 460.10 nm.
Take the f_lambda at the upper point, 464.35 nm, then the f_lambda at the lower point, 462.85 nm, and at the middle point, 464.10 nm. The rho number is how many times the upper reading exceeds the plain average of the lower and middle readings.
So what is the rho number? 1.14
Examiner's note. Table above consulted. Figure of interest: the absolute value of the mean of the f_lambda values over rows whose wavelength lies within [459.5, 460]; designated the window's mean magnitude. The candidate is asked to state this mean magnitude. 45.0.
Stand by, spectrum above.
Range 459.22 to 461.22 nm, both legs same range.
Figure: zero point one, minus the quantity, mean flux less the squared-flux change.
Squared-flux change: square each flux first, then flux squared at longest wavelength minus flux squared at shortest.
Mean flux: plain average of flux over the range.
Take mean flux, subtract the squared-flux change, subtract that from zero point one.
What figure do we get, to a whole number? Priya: 918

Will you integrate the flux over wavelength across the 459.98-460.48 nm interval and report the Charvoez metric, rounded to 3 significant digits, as 21.8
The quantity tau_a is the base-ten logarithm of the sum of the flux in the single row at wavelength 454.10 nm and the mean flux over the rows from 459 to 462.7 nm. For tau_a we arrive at 1.974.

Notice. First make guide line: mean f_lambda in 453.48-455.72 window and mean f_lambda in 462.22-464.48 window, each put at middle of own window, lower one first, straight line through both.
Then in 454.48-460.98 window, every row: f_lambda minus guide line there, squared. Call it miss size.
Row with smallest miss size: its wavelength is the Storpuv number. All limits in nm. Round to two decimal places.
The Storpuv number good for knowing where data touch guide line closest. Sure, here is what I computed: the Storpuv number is 458.85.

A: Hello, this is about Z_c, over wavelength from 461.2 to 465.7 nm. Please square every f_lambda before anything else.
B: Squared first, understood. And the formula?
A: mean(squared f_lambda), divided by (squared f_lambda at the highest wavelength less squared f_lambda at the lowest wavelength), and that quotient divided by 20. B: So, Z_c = -2.0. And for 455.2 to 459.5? 0.3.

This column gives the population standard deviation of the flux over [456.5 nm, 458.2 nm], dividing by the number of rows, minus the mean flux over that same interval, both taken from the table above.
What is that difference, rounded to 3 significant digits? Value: -40.7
